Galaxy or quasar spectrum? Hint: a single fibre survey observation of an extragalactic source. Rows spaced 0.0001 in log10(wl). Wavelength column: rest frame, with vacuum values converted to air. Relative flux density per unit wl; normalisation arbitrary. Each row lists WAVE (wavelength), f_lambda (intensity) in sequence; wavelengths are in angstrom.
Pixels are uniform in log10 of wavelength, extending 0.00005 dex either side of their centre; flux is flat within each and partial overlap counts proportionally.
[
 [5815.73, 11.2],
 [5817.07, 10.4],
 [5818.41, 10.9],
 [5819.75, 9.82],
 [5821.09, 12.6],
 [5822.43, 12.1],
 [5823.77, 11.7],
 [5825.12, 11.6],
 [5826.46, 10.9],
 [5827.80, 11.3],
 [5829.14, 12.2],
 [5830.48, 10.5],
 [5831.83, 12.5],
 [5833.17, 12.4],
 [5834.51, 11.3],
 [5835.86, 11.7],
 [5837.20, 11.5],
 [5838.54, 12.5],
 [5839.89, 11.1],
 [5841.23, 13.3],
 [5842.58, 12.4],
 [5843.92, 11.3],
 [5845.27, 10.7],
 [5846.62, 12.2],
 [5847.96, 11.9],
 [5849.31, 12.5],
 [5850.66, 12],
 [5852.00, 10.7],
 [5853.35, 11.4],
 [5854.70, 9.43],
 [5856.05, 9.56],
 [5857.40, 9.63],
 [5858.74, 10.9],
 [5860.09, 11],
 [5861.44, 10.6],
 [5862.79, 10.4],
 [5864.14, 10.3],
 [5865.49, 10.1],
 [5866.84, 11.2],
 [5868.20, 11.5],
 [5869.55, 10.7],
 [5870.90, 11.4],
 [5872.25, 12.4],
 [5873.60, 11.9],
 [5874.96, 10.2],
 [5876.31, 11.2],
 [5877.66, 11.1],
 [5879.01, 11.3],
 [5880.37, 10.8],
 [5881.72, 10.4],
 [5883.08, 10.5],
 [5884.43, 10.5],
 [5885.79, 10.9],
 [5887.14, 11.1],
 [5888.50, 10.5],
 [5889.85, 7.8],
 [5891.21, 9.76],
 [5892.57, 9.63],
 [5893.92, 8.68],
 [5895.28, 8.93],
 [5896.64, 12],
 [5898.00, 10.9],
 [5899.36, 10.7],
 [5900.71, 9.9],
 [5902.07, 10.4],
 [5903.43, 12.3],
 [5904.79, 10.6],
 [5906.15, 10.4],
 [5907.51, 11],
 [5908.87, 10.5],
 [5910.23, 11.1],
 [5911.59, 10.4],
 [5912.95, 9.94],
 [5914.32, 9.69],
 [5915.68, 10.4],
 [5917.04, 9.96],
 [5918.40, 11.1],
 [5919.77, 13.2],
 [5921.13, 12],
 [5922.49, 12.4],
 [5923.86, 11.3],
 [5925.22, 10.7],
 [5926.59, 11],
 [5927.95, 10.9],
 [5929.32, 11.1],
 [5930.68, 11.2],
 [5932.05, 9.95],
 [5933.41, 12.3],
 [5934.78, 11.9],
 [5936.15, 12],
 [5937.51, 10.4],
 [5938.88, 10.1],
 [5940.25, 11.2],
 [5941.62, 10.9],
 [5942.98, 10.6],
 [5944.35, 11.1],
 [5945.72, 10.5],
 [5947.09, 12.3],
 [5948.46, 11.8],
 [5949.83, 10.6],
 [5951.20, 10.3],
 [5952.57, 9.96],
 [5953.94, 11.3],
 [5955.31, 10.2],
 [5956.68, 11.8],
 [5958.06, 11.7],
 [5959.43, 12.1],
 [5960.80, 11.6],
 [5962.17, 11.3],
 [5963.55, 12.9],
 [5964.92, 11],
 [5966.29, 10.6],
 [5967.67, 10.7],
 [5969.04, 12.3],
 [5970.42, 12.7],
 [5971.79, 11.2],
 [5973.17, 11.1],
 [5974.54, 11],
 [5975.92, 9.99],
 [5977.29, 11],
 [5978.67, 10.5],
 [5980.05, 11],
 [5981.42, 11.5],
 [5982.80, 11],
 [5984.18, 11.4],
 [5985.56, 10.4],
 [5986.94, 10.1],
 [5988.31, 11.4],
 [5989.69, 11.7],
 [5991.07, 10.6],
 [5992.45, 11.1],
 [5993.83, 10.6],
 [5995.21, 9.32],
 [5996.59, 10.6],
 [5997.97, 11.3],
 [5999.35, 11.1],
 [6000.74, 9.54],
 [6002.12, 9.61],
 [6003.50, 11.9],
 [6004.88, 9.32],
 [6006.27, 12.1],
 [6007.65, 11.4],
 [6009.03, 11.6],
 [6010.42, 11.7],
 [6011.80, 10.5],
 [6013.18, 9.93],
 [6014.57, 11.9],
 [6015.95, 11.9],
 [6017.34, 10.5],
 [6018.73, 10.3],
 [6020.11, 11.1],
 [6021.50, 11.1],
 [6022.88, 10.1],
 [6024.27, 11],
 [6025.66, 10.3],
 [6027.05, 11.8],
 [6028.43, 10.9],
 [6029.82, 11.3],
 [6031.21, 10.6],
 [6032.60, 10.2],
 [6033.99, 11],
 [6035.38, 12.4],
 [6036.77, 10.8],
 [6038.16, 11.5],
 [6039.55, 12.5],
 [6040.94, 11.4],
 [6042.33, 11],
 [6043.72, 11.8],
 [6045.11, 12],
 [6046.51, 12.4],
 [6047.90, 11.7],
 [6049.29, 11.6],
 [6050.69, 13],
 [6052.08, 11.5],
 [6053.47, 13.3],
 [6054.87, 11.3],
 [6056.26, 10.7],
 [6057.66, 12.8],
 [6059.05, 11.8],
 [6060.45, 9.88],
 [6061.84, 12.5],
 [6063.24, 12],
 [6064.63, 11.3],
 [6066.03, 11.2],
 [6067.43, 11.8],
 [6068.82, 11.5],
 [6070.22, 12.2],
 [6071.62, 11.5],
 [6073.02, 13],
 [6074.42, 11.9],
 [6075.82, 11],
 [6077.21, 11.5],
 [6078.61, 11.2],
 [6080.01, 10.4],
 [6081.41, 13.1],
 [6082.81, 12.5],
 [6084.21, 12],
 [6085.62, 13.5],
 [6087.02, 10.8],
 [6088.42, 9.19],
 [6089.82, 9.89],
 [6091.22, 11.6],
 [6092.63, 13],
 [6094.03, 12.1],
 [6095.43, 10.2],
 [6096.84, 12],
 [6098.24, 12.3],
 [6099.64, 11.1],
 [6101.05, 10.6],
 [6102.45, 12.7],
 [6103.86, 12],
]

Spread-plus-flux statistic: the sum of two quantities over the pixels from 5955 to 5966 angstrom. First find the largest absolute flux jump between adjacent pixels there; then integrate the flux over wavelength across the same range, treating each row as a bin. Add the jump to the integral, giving 129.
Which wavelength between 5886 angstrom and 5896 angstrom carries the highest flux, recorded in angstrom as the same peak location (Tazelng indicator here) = 5887.14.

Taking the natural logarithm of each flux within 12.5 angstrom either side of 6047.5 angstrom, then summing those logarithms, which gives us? 44.5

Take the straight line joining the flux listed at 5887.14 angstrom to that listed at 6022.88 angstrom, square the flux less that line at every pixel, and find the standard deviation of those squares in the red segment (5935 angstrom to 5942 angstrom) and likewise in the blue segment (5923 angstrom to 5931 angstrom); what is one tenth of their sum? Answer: 0.07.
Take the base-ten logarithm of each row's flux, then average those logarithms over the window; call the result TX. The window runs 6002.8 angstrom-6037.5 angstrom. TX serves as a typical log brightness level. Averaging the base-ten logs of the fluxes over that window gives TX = 1.04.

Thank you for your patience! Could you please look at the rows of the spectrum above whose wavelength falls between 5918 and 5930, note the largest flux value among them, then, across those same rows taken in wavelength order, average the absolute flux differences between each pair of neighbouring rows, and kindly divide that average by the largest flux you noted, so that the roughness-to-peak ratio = 0.057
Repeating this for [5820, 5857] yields 0.066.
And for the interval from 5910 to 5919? 0.056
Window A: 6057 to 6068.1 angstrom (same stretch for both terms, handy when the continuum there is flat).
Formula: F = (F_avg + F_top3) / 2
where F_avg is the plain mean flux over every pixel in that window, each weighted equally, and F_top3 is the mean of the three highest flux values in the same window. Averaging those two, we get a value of 12.0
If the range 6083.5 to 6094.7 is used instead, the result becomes 12.2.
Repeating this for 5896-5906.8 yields 11.3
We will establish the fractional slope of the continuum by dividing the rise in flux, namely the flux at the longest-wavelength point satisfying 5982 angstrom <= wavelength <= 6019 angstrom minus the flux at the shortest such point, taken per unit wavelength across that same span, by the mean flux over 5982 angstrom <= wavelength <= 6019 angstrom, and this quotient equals -0.002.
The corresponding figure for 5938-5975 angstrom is 0.002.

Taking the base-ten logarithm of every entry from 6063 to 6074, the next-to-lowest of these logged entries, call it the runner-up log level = 1.053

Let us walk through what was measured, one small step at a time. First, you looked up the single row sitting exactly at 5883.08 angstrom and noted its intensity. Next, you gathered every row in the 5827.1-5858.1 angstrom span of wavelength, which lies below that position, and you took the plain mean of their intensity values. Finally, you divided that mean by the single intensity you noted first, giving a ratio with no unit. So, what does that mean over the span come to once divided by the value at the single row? 1.09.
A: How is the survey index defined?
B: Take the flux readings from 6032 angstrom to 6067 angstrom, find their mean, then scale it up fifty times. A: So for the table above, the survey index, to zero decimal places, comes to 583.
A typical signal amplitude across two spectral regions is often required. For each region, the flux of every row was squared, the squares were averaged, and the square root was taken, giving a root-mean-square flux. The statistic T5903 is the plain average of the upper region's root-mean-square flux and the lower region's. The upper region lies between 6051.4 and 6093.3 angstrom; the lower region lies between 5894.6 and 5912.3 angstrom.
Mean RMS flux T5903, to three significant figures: 11.2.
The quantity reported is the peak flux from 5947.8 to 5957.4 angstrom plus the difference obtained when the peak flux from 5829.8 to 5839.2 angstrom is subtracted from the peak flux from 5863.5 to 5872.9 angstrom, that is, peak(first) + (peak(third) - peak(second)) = 11.7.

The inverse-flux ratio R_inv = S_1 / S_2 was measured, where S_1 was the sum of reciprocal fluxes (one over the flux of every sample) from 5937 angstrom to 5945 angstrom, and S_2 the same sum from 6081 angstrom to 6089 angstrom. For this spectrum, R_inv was 1.09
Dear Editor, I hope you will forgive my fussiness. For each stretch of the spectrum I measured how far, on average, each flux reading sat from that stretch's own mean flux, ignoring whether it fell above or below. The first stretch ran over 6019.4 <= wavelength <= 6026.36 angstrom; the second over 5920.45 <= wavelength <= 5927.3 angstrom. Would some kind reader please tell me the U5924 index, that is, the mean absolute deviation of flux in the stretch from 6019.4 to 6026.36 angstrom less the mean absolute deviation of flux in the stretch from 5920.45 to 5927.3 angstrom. -0.2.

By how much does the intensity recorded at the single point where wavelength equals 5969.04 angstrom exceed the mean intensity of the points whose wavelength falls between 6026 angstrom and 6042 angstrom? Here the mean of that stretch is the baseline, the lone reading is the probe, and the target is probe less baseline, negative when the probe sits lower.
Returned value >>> 1.0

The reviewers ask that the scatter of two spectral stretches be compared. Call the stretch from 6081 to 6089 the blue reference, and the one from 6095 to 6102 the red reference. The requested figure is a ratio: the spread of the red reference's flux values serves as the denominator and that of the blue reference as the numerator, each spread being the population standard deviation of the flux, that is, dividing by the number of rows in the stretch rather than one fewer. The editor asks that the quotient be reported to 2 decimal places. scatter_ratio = 1.83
